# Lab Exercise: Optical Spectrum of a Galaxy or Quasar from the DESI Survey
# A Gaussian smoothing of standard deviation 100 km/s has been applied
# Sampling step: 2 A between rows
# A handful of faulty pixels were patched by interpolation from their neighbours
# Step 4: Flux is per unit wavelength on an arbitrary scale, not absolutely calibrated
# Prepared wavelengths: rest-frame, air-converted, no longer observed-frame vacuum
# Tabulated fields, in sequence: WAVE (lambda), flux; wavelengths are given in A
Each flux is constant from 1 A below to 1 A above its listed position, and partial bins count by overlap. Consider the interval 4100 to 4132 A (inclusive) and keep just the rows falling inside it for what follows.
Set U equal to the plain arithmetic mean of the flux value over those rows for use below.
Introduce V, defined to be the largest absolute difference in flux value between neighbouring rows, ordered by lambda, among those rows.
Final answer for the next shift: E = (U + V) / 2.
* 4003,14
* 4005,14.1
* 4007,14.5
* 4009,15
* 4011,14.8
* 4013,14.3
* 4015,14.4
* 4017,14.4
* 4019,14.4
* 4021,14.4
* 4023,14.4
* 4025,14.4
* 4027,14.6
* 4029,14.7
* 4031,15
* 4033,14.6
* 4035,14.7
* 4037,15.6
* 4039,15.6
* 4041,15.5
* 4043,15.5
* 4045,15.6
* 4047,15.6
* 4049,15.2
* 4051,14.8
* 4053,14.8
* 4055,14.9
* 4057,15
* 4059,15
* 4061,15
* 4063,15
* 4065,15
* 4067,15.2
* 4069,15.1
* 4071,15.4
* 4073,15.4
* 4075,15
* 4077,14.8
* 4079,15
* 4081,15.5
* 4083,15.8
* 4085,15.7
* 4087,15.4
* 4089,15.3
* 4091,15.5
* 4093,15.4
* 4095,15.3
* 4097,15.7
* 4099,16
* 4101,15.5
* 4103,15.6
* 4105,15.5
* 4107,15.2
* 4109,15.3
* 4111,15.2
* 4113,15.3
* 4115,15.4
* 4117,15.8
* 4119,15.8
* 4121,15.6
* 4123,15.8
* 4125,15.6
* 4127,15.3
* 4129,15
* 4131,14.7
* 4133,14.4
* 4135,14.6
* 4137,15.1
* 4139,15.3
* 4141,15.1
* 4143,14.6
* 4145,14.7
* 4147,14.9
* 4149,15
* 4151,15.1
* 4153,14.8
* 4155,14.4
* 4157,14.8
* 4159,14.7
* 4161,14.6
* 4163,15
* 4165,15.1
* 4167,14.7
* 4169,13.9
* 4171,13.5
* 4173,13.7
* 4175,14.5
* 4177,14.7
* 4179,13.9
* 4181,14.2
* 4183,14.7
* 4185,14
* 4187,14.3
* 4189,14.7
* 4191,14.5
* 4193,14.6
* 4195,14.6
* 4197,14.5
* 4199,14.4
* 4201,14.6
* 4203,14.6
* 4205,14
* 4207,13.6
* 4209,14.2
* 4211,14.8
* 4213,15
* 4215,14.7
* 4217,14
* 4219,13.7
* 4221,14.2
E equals 7.91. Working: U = 15.4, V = 0.4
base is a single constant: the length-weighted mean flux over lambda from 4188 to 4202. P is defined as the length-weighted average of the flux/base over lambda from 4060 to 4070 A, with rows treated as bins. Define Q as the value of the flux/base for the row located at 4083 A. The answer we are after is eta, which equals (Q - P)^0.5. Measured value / 0.23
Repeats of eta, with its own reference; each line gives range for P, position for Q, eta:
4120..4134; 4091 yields 0.14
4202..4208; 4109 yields 0.29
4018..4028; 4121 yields 0.28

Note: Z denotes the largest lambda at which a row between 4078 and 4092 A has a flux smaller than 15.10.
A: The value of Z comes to 4079 A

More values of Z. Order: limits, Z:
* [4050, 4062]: 4061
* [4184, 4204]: 4203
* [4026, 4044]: 4035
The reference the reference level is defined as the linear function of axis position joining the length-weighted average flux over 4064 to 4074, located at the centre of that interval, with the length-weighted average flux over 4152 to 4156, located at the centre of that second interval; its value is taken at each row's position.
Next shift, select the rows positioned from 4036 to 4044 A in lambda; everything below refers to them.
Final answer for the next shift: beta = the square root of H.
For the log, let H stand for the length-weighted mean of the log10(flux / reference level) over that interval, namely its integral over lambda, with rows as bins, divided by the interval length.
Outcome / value 0.06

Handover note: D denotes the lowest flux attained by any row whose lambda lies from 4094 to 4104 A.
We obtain 15.3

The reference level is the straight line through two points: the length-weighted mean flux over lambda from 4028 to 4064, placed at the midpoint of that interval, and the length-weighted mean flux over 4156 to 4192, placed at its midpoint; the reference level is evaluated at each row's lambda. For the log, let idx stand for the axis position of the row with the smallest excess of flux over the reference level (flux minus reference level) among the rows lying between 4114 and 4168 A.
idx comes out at 4133 A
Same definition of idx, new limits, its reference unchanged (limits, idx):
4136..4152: 4143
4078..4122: 4079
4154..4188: 4171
